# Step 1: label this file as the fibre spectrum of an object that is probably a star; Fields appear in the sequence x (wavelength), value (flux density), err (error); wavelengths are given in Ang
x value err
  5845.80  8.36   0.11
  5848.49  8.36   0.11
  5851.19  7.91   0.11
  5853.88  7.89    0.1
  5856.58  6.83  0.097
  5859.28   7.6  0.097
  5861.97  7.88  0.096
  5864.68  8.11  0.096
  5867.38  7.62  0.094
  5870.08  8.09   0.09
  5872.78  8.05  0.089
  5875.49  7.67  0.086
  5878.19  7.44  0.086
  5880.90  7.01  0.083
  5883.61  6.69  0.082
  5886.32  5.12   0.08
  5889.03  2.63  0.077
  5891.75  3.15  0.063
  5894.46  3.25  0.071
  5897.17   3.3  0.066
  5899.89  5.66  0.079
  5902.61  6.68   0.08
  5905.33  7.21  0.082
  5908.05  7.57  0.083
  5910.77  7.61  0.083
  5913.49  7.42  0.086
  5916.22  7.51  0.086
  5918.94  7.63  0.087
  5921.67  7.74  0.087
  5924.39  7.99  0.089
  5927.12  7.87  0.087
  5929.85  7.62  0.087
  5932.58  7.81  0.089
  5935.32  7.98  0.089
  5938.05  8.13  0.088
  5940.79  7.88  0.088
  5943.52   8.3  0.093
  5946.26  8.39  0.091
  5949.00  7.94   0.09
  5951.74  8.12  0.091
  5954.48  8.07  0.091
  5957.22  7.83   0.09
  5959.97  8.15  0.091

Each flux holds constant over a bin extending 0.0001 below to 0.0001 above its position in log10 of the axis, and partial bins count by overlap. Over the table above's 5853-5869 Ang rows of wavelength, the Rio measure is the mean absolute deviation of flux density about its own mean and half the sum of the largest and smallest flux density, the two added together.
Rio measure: 7.8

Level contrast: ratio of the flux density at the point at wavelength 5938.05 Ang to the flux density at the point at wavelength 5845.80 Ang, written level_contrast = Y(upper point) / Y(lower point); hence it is 0.97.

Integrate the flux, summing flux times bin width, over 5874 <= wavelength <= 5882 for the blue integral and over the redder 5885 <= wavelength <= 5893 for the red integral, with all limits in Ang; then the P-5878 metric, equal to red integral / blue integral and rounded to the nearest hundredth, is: 0.49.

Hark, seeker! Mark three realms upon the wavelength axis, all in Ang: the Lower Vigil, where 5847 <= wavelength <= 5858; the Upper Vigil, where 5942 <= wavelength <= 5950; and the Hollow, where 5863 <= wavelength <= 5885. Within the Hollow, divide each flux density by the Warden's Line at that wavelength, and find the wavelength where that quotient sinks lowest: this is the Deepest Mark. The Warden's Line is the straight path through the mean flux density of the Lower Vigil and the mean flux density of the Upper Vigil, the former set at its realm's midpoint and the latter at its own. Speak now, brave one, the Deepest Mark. 5883.61 Ang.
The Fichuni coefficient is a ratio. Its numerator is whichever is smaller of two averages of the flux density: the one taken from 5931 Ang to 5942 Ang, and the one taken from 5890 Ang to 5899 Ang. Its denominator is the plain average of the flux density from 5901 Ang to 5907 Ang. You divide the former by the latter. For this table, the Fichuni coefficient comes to 0.5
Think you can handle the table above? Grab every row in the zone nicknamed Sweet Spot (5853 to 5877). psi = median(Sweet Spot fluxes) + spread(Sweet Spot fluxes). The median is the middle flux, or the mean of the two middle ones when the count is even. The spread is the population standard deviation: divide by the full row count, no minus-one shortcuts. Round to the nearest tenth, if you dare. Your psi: 8.3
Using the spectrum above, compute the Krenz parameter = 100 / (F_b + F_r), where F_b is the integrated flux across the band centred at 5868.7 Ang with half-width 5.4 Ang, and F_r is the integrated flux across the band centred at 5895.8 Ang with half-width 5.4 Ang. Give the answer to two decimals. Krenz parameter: 0.78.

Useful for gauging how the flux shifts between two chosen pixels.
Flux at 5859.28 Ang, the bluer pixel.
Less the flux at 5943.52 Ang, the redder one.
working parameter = -0.70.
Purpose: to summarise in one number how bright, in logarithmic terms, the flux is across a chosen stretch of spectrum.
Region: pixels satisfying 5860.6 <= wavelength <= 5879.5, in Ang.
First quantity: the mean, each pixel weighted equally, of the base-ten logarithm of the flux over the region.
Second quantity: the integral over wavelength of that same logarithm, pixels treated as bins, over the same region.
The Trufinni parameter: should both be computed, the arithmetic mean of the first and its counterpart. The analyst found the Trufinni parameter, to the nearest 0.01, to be 8.90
